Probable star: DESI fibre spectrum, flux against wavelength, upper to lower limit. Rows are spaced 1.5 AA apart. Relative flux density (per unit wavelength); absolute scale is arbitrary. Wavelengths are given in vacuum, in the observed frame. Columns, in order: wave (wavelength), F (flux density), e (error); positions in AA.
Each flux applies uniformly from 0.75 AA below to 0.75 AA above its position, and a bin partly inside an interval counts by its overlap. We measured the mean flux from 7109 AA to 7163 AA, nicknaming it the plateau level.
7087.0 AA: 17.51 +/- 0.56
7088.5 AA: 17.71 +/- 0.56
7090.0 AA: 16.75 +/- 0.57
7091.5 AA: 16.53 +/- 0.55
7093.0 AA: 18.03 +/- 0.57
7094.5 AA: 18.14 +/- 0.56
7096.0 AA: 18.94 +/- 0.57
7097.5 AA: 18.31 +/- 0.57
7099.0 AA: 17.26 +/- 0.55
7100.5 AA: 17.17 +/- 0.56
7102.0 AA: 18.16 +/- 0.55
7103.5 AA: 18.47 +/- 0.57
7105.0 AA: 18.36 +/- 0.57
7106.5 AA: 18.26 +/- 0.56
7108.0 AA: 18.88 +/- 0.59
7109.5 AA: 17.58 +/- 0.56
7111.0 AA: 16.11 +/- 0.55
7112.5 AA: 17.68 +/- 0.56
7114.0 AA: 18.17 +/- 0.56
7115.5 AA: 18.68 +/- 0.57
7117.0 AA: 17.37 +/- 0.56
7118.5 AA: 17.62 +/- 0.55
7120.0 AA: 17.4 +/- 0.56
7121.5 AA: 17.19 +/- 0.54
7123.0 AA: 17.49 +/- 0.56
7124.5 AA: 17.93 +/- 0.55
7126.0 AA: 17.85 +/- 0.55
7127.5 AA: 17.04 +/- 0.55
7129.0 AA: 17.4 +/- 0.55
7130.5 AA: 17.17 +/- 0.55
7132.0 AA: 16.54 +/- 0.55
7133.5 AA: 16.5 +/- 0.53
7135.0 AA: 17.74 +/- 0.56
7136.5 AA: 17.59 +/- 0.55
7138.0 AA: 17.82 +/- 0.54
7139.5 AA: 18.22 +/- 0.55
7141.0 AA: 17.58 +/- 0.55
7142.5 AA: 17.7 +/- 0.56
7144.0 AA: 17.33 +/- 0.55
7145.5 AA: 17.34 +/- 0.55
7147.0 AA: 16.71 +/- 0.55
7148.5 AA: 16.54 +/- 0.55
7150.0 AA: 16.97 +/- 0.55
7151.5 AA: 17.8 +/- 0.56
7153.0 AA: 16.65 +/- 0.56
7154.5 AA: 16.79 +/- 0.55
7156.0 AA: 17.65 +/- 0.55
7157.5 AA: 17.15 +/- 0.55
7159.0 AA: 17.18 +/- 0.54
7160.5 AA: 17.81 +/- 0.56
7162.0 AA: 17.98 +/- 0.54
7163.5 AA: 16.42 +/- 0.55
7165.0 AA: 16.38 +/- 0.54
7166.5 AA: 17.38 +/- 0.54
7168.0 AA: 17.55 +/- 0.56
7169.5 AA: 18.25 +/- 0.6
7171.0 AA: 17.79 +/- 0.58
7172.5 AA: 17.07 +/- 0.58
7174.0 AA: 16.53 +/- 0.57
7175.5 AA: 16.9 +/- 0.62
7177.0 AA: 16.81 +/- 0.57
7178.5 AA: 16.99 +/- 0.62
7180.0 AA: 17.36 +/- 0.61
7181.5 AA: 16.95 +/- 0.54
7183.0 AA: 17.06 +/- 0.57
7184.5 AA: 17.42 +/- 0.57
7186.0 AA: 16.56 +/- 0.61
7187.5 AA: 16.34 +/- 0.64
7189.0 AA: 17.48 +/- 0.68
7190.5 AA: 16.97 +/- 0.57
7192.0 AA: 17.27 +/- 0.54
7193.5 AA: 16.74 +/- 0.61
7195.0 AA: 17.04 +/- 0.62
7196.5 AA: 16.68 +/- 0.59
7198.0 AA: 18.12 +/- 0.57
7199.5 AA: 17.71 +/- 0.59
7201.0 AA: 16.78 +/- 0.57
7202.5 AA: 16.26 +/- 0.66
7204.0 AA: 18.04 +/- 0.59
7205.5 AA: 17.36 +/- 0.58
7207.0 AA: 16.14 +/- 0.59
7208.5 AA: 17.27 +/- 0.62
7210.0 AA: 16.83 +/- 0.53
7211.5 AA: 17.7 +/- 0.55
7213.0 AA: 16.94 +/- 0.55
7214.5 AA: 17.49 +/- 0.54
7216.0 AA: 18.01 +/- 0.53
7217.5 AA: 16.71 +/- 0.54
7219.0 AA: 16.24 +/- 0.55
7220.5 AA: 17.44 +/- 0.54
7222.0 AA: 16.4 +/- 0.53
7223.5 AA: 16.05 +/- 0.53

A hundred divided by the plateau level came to 5.75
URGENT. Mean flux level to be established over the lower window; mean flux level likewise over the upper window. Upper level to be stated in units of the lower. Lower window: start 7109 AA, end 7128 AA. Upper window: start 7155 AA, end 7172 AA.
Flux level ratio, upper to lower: 0.99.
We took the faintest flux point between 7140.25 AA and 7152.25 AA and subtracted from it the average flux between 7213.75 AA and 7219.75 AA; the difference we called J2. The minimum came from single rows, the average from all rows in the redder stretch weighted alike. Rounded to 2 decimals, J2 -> -0.57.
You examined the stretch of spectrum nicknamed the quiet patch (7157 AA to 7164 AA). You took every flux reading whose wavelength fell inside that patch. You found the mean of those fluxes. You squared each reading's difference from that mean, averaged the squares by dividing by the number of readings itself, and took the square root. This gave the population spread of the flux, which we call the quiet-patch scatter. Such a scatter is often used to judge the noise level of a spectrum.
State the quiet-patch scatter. 0.55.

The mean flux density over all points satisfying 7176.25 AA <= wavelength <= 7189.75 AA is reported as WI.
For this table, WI 17.0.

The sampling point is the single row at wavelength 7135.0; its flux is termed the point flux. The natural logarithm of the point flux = 2.88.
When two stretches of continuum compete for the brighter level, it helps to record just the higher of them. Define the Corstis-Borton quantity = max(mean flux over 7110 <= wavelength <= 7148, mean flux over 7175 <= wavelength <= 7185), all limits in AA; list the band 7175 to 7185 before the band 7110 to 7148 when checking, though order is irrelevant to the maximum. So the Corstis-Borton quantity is 17.4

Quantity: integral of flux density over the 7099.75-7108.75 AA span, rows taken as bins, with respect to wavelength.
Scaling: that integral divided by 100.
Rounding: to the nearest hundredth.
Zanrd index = 1.64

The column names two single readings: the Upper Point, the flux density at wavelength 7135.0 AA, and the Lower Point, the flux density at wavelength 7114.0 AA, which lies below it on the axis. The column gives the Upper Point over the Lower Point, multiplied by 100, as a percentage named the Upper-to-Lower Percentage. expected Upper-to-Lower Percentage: 98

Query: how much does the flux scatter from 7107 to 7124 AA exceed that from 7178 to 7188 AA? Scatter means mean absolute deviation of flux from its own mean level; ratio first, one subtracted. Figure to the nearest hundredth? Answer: 0.76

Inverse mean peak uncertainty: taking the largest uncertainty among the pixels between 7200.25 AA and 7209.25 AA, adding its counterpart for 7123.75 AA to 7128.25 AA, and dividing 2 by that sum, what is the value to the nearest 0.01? 1.65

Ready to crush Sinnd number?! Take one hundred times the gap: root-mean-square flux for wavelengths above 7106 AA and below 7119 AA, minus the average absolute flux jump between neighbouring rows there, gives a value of 1689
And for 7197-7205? 1649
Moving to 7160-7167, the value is 1651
